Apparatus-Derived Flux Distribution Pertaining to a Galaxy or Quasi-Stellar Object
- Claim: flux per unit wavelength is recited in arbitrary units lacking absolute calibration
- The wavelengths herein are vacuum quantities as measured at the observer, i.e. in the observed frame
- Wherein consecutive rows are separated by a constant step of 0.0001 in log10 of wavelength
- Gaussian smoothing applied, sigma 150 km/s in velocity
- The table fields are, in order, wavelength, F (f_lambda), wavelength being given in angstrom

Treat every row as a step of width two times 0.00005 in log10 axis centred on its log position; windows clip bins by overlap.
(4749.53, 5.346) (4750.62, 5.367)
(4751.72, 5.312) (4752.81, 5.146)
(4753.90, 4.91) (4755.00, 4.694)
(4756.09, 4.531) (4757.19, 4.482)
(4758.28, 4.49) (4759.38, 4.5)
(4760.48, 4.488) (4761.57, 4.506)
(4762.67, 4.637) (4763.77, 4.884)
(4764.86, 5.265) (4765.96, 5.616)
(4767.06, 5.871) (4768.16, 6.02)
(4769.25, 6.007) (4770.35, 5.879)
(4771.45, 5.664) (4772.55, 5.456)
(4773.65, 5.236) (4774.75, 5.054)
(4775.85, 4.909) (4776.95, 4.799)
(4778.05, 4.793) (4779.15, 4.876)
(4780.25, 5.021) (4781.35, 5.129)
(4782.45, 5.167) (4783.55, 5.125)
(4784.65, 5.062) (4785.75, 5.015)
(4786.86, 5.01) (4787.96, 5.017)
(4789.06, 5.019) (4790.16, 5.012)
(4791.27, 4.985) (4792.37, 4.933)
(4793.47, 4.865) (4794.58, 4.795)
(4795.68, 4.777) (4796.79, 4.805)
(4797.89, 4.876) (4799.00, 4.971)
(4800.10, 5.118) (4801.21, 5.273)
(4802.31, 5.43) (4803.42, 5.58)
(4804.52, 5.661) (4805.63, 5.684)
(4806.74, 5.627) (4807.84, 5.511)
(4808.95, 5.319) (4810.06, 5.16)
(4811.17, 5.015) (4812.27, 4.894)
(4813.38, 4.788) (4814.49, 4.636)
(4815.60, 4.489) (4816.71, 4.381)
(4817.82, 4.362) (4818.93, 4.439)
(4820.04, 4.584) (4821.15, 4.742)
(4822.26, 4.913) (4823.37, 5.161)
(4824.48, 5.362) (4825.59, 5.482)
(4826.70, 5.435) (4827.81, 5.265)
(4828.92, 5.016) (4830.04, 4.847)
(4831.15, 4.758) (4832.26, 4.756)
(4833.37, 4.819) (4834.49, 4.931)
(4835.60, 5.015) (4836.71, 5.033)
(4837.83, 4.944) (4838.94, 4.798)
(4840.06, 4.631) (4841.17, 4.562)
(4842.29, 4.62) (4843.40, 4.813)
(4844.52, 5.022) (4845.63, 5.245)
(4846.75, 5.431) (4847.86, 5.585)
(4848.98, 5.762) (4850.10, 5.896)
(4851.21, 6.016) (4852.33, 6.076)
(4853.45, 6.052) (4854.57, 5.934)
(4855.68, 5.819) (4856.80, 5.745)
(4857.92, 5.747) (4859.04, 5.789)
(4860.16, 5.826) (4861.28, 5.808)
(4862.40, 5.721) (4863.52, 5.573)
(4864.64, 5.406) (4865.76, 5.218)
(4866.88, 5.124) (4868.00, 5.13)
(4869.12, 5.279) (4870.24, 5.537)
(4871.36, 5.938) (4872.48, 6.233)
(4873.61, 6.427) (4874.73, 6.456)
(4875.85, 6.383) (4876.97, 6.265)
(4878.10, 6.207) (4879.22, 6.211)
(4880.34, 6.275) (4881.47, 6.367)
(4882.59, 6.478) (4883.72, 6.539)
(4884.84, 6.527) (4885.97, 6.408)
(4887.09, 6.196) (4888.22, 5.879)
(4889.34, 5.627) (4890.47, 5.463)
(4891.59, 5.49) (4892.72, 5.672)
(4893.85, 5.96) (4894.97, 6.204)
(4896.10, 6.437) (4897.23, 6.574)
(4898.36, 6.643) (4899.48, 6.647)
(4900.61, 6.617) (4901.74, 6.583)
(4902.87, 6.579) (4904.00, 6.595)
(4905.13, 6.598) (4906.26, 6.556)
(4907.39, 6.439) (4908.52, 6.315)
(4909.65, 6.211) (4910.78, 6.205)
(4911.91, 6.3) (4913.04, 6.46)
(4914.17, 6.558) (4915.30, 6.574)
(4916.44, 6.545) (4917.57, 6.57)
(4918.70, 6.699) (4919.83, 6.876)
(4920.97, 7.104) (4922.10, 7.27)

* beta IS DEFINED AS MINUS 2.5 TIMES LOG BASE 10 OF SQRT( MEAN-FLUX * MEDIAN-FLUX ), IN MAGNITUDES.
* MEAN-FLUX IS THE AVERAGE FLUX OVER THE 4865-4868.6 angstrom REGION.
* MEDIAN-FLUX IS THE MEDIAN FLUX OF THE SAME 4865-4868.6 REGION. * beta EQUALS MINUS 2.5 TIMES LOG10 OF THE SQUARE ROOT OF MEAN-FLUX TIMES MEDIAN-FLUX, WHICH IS -1.78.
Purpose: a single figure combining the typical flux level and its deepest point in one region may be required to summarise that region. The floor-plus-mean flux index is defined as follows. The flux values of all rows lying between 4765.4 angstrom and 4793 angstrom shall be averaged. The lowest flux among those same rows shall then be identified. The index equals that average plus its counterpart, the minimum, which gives 10.0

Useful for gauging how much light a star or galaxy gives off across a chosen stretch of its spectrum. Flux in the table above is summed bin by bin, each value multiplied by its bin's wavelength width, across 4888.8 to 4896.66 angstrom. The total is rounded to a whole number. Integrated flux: 46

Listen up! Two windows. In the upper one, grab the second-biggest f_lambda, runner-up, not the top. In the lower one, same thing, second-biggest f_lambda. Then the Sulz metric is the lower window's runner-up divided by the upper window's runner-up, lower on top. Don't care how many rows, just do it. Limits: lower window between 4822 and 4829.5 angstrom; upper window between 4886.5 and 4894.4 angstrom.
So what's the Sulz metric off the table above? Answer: 0.91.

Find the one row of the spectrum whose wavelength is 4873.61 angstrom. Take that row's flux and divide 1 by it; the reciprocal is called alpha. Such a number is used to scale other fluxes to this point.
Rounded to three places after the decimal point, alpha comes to 0.156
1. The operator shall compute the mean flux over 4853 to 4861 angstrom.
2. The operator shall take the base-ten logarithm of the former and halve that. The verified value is 0.383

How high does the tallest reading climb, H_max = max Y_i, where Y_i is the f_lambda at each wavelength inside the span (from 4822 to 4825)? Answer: 5.362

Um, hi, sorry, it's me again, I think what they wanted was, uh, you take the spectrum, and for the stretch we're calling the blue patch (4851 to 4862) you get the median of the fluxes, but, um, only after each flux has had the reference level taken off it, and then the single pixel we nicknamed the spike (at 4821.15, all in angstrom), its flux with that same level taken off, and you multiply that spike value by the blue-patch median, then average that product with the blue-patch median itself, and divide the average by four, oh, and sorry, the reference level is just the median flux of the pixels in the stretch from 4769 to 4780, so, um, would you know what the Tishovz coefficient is 0.051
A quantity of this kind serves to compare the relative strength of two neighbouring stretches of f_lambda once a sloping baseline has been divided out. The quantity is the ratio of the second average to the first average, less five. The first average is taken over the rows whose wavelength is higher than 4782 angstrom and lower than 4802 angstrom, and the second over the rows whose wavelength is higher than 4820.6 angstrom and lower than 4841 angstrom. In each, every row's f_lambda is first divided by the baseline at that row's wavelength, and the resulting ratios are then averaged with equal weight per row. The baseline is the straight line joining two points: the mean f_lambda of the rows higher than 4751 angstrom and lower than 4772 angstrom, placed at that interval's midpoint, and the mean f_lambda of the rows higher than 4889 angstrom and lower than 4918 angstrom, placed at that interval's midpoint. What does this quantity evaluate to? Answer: -4.06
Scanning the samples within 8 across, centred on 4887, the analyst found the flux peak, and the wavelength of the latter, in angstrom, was 4883.72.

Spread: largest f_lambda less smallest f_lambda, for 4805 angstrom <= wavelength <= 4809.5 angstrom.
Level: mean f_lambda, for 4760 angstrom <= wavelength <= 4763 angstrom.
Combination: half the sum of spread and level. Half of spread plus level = 2.5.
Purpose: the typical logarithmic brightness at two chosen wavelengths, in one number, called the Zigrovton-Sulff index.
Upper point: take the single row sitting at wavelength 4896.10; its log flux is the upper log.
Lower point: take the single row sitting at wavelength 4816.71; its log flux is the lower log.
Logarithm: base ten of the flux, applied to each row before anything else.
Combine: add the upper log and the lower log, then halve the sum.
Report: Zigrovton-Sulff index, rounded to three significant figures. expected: 0.725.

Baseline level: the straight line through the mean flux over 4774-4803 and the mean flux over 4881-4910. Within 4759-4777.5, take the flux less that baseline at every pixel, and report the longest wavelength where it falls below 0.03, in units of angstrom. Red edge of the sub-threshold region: 4776.95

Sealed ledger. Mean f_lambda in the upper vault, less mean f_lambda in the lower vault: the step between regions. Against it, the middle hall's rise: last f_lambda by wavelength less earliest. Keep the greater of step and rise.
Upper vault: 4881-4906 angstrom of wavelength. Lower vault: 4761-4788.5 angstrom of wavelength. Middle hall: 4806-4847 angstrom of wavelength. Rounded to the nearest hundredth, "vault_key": 1.08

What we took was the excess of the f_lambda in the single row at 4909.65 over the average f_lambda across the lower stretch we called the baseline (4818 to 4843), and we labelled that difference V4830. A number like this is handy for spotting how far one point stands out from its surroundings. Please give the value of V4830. 1.3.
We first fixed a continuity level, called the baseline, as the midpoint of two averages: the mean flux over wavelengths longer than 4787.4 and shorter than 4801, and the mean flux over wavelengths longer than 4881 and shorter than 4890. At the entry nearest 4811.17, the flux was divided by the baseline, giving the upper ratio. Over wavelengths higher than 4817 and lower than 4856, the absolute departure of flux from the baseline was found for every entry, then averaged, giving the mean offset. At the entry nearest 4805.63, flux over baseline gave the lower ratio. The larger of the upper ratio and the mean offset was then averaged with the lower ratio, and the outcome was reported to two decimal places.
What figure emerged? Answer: 0.96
